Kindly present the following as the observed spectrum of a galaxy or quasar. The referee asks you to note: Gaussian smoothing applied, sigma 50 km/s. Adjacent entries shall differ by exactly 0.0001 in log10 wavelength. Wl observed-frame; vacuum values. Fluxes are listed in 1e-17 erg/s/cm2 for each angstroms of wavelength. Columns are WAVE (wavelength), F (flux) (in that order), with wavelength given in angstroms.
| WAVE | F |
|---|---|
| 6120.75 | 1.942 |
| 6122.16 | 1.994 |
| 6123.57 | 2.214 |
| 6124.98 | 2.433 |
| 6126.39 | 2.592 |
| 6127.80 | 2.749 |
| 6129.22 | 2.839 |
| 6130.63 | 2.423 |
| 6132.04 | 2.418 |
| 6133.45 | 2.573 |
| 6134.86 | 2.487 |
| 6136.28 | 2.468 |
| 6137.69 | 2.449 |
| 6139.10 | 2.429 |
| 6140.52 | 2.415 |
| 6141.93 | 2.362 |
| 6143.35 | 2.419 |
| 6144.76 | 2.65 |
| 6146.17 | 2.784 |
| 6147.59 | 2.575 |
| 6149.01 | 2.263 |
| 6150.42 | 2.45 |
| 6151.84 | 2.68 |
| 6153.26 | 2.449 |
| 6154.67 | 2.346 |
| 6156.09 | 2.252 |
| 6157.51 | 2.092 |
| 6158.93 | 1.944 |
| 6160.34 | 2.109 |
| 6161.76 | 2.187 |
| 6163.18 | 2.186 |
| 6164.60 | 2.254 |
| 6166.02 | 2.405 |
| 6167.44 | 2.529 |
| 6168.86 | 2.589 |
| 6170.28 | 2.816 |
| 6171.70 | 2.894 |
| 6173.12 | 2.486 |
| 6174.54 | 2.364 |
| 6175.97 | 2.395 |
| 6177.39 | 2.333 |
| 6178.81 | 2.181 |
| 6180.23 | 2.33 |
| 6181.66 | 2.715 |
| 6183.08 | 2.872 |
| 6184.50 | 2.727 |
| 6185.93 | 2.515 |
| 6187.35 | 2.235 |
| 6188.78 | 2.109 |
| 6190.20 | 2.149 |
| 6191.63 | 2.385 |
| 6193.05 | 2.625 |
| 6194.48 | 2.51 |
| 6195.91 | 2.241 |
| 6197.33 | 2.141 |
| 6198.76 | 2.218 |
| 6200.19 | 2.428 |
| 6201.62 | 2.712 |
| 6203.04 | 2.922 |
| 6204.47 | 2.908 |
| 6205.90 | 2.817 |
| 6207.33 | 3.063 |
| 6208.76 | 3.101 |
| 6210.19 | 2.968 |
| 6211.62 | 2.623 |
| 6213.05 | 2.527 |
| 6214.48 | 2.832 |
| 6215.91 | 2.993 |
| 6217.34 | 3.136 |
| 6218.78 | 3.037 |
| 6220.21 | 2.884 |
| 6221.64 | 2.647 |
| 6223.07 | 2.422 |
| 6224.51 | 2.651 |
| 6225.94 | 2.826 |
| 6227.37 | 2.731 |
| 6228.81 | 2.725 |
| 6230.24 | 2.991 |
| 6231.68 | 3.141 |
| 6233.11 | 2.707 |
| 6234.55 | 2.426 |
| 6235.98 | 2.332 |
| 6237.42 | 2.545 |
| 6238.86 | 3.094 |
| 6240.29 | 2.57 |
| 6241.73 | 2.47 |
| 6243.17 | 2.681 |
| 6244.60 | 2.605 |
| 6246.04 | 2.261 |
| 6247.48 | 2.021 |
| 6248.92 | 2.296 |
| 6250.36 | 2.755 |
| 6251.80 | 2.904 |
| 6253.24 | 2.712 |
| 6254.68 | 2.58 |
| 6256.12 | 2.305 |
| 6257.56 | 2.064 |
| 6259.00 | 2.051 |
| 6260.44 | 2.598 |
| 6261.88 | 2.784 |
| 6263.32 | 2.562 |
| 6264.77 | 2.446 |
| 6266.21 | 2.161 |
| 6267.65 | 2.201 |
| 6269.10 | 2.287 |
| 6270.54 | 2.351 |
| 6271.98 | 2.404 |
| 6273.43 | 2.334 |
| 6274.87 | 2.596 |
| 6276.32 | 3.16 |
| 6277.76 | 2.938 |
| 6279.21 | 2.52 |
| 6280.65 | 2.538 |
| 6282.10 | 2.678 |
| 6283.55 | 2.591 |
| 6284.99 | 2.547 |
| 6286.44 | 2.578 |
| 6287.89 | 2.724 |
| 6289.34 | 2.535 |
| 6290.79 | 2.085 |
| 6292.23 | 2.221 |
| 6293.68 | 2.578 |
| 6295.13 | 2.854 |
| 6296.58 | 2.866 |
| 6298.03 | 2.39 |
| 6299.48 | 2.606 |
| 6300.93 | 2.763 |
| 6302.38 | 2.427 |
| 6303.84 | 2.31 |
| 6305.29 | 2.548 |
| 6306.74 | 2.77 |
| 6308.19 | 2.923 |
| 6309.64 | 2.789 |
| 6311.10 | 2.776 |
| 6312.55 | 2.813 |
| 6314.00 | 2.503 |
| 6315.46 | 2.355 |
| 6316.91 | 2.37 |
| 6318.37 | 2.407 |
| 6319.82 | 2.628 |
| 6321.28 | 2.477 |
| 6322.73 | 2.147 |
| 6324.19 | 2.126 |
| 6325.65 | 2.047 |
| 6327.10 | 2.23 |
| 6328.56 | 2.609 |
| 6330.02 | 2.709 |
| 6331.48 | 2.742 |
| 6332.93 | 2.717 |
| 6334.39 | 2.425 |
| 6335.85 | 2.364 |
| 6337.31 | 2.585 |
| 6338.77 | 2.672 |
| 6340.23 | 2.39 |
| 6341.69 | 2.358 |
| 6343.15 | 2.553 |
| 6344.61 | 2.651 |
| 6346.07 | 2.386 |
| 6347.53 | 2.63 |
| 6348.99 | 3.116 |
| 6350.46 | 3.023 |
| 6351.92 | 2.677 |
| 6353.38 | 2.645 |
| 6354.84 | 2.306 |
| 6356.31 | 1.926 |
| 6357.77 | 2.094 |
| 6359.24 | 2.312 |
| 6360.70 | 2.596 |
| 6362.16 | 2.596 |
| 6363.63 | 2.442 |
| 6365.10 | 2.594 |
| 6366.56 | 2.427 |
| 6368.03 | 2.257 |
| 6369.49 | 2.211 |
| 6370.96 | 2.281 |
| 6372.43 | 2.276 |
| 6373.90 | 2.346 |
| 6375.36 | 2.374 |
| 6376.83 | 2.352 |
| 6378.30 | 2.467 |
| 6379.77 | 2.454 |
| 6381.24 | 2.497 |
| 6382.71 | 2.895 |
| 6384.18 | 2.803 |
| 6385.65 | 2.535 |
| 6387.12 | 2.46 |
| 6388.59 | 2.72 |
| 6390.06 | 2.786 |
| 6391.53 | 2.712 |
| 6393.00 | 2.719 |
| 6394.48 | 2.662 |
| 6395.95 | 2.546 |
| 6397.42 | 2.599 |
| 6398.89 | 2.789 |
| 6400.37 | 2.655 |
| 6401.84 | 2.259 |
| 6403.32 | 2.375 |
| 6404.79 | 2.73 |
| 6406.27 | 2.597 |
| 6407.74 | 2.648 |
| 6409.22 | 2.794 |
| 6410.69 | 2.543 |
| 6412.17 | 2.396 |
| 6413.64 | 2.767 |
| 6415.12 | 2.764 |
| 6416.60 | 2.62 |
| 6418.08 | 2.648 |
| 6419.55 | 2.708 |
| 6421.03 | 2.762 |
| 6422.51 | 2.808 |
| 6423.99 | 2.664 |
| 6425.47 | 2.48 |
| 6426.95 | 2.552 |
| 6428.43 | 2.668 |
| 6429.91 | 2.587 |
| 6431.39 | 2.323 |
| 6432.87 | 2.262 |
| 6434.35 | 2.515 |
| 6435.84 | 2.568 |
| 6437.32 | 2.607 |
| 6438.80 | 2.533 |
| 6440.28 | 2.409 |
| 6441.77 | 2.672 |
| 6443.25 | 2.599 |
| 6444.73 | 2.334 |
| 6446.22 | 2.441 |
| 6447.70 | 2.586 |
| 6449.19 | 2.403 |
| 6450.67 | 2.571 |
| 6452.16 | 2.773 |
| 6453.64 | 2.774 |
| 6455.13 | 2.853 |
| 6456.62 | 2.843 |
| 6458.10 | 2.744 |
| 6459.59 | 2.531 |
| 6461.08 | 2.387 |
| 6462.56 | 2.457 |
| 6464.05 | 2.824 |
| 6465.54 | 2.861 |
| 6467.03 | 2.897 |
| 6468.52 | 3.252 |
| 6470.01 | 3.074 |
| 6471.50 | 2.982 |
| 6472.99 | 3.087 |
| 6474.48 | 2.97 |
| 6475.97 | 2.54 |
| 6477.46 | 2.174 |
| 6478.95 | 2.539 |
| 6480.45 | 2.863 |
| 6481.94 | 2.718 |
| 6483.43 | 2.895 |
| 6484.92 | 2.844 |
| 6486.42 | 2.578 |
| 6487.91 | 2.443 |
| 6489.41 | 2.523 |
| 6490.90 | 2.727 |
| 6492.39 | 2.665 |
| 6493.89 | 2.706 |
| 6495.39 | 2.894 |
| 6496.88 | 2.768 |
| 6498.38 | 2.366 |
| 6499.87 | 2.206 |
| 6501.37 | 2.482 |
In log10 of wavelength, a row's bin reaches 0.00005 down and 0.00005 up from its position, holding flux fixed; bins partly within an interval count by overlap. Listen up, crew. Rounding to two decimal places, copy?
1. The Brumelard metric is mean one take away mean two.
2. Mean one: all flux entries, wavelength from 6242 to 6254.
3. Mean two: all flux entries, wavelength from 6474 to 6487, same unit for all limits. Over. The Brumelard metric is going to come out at -0.15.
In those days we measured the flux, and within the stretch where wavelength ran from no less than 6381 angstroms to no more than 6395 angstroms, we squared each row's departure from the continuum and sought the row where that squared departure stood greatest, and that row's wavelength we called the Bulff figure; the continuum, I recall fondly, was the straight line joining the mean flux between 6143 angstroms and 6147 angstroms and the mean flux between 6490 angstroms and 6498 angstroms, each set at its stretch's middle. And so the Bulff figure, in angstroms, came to 6387.12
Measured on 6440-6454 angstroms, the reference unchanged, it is 6444.73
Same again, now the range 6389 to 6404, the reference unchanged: 6401.84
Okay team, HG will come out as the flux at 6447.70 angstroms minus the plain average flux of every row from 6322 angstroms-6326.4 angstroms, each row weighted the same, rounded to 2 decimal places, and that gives 0.48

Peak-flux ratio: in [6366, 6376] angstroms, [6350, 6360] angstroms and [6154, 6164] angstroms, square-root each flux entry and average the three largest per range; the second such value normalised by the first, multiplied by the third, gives 1.62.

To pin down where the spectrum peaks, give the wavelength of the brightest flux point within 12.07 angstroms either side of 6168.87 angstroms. 6171.70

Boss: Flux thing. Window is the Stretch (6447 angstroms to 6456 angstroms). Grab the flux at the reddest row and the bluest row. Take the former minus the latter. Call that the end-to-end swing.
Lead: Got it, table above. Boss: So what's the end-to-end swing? 0.3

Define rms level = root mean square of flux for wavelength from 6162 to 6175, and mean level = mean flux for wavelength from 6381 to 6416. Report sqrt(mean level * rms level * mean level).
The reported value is 4.18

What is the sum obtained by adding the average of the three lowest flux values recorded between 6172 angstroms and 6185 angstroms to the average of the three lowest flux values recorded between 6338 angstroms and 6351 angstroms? 4.66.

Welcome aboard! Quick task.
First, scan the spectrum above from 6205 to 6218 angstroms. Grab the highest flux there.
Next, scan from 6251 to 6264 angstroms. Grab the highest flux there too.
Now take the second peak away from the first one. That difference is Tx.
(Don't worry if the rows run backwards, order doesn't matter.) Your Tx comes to 0.23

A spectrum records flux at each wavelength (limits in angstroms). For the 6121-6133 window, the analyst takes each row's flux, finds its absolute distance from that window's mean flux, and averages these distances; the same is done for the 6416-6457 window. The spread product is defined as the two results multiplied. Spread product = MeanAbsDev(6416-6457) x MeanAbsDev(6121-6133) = 0.025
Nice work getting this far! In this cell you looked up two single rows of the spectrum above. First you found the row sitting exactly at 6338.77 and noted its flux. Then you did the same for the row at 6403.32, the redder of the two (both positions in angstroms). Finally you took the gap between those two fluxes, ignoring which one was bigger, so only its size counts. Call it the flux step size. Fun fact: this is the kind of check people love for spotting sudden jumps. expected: 0.30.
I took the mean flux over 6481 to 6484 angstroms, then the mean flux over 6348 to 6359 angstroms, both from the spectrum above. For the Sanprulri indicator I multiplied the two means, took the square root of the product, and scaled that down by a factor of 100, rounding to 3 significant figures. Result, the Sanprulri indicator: 0.0267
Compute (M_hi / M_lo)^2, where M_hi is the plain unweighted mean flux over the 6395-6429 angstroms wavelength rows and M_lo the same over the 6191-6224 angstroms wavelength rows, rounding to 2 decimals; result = 0.94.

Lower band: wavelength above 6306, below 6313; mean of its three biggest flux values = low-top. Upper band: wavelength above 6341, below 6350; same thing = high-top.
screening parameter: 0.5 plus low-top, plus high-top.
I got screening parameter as 6.14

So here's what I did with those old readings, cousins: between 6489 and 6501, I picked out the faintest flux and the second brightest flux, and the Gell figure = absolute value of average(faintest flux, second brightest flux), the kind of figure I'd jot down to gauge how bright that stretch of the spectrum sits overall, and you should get 2.49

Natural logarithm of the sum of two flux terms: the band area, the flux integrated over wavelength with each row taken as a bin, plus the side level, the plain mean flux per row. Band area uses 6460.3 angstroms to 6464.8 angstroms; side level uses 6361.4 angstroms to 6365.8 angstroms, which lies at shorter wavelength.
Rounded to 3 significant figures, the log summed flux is 2.64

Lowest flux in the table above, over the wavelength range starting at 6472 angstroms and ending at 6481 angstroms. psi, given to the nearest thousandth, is 2.174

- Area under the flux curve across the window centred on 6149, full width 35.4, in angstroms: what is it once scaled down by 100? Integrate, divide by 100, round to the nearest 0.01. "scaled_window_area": 0.84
